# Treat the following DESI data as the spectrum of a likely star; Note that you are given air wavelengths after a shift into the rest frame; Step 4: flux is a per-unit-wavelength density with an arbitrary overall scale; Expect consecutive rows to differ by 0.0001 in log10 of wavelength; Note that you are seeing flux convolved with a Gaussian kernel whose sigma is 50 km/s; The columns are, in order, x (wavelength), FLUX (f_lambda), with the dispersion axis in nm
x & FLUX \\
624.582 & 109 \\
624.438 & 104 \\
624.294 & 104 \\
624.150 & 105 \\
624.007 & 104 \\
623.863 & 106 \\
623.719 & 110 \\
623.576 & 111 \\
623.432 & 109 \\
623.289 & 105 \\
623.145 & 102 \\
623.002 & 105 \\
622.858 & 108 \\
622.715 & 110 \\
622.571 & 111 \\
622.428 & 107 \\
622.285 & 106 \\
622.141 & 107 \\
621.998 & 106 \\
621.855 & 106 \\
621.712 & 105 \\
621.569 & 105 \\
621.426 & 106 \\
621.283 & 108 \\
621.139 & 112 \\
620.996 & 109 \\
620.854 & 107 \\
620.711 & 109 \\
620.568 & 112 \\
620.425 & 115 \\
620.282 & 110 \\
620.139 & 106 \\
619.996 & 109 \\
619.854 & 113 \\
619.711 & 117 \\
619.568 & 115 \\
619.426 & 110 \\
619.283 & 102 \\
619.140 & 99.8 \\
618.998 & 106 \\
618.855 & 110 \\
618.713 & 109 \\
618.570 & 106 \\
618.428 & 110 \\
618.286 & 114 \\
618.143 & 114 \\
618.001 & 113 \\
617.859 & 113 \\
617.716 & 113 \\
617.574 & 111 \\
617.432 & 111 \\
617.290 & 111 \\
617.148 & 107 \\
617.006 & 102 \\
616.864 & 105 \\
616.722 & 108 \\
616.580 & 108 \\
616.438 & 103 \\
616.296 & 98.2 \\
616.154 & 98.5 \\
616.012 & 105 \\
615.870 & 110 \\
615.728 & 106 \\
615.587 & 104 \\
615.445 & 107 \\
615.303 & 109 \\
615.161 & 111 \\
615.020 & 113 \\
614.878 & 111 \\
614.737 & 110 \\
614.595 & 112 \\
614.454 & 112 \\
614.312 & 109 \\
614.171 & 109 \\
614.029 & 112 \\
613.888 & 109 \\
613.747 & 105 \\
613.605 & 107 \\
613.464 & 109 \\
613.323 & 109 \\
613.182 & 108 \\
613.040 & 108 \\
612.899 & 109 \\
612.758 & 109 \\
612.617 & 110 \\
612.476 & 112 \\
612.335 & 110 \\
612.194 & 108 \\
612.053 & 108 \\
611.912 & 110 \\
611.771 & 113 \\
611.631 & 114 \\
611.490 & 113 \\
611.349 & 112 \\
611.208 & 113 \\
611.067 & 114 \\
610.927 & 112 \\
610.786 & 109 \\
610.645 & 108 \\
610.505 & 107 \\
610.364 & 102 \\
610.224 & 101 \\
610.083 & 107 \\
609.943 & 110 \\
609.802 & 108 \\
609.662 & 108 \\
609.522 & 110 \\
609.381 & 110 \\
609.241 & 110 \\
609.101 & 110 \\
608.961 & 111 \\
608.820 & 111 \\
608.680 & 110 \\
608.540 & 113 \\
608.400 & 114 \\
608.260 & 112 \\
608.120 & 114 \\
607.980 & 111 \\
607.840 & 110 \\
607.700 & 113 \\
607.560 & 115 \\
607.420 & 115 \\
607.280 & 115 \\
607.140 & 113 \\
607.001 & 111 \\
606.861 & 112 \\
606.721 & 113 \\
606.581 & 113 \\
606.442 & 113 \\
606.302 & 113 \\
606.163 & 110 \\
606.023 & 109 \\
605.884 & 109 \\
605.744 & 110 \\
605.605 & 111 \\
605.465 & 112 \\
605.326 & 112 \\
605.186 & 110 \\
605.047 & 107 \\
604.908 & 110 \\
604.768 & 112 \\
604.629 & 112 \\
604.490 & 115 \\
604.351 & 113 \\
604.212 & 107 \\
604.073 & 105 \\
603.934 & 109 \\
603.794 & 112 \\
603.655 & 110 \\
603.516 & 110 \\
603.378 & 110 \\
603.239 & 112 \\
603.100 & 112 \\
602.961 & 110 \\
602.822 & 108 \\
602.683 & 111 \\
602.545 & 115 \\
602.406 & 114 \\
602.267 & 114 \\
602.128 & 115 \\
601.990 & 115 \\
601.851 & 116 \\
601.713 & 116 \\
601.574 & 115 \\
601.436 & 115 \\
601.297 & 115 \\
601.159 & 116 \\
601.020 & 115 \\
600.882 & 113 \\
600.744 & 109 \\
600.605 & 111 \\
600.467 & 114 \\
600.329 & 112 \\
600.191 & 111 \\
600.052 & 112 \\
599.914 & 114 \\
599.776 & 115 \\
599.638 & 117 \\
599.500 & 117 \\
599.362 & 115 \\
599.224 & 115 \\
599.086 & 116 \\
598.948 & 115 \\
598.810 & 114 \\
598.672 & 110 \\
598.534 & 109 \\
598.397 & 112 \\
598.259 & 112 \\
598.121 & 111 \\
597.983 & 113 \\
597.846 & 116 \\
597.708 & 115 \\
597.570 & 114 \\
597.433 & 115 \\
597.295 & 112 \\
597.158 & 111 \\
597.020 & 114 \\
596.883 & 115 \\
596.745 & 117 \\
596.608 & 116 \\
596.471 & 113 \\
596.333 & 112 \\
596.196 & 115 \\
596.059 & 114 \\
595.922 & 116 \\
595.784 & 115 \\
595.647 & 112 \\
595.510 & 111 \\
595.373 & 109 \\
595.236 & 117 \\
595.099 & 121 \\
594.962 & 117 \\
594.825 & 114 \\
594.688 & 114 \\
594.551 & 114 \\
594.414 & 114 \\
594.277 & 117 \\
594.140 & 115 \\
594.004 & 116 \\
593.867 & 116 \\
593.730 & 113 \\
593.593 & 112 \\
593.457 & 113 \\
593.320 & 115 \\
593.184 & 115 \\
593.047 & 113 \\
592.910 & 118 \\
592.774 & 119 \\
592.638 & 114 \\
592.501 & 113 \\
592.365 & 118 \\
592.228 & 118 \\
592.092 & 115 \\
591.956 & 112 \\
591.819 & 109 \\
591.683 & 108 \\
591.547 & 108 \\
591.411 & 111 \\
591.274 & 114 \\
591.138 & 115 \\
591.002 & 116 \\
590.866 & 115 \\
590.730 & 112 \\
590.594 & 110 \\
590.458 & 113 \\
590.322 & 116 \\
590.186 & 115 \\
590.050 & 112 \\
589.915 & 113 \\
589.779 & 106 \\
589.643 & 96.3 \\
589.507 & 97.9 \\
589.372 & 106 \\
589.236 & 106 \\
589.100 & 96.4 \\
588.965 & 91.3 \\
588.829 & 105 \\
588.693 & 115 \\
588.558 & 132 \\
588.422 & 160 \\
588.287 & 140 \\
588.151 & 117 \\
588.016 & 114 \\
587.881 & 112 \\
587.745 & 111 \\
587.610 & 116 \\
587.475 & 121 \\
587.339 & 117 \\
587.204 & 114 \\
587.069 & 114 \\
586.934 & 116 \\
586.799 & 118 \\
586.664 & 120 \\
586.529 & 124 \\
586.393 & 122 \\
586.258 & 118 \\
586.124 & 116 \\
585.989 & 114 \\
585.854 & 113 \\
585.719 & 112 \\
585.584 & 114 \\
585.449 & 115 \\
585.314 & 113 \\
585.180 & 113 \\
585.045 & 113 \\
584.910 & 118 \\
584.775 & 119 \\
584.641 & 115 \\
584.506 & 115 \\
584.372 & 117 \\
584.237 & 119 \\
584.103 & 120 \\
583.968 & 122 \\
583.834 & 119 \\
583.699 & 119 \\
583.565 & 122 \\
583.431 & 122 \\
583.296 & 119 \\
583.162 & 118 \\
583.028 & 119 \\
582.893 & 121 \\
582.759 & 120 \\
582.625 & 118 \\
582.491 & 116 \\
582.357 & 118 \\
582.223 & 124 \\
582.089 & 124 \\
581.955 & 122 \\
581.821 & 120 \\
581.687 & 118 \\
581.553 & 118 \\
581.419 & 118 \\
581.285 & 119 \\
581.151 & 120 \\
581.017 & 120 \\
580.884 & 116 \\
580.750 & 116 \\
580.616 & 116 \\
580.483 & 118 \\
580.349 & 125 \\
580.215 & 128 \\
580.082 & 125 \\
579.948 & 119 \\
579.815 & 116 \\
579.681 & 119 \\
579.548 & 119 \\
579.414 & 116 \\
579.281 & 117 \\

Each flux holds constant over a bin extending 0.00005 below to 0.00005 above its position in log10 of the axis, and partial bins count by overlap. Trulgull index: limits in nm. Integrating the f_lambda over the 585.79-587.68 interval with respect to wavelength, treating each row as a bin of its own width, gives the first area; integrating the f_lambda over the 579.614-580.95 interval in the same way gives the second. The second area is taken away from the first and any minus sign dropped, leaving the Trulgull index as 62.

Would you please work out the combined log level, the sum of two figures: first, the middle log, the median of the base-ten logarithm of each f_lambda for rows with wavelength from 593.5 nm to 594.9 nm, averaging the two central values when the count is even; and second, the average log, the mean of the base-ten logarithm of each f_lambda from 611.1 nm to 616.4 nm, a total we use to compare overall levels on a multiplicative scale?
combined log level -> 4.09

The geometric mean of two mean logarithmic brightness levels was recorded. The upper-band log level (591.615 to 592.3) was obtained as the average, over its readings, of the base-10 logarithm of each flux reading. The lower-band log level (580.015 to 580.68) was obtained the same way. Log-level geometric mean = 2.069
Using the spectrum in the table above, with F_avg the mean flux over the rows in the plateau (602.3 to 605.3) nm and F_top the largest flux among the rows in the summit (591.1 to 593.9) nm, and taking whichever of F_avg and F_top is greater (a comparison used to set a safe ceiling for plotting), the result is 119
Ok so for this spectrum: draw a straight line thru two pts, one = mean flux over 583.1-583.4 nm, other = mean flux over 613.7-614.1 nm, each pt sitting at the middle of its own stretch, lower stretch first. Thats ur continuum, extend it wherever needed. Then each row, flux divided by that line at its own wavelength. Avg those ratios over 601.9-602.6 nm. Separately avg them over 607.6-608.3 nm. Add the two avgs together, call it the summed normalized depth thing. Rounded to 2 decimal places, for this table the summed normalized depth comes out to 2.03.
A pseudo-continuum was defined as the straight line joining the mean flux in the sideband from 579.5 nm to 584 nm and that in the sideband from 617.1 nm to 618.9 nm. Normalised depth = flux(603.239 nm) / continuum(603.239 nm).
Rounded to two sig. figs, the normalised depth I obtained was 0.98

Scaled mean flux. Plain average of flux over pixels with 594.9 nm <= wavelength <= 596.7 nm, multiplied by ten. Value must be 1145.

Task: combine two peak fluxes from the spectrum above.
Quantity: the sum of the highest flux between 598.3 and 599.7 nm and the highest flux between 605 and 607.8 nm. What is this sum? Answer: 232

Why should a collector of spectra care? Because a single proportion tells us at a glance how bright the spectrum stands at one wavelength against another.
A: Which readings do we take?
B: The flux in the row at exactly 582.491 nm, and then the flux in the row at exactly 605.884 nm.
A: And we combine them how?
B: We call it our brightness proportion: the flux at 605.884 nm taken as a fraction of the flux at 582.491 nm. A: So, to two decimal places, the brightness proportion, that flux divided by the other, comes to 0.94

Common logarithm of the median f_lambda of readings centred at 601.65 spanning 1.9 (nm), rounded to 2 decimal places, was 2.06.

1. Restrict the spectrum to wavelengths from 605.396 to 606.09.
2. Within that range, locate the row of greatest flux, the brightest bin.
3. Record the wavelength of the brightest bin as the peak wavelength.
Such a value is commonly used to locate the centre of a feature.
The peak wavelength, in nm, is 605.465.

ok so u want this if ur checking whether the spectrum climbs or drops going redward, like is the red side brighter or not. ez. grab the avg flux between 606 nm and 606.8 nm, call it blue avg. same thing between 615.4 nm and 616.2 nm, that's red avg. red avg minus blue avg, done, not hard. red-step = -6.8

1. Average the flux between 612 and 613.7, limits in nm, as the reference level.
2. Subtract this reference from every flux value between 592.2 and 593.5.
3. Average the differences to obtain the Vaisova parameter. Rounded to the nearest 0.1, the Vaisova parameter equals 6.7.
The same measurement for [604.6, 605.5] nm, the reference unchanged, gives 1.8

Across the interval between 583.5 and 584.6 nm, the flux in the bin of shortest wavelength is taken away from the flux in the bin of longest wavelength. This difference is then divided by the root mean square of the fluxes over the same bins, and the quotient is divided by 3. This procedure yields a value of -0.0196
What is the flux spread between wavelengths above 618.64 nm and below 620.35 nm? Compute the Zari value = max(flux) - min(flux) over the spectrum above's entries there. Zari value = 17.2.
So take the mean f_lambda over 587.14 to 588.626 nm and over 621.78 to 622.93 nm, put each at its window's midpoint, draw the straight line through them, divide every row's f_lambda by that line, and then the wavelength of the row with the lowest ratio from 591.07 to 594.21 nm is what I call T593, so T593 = 591.547 nm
